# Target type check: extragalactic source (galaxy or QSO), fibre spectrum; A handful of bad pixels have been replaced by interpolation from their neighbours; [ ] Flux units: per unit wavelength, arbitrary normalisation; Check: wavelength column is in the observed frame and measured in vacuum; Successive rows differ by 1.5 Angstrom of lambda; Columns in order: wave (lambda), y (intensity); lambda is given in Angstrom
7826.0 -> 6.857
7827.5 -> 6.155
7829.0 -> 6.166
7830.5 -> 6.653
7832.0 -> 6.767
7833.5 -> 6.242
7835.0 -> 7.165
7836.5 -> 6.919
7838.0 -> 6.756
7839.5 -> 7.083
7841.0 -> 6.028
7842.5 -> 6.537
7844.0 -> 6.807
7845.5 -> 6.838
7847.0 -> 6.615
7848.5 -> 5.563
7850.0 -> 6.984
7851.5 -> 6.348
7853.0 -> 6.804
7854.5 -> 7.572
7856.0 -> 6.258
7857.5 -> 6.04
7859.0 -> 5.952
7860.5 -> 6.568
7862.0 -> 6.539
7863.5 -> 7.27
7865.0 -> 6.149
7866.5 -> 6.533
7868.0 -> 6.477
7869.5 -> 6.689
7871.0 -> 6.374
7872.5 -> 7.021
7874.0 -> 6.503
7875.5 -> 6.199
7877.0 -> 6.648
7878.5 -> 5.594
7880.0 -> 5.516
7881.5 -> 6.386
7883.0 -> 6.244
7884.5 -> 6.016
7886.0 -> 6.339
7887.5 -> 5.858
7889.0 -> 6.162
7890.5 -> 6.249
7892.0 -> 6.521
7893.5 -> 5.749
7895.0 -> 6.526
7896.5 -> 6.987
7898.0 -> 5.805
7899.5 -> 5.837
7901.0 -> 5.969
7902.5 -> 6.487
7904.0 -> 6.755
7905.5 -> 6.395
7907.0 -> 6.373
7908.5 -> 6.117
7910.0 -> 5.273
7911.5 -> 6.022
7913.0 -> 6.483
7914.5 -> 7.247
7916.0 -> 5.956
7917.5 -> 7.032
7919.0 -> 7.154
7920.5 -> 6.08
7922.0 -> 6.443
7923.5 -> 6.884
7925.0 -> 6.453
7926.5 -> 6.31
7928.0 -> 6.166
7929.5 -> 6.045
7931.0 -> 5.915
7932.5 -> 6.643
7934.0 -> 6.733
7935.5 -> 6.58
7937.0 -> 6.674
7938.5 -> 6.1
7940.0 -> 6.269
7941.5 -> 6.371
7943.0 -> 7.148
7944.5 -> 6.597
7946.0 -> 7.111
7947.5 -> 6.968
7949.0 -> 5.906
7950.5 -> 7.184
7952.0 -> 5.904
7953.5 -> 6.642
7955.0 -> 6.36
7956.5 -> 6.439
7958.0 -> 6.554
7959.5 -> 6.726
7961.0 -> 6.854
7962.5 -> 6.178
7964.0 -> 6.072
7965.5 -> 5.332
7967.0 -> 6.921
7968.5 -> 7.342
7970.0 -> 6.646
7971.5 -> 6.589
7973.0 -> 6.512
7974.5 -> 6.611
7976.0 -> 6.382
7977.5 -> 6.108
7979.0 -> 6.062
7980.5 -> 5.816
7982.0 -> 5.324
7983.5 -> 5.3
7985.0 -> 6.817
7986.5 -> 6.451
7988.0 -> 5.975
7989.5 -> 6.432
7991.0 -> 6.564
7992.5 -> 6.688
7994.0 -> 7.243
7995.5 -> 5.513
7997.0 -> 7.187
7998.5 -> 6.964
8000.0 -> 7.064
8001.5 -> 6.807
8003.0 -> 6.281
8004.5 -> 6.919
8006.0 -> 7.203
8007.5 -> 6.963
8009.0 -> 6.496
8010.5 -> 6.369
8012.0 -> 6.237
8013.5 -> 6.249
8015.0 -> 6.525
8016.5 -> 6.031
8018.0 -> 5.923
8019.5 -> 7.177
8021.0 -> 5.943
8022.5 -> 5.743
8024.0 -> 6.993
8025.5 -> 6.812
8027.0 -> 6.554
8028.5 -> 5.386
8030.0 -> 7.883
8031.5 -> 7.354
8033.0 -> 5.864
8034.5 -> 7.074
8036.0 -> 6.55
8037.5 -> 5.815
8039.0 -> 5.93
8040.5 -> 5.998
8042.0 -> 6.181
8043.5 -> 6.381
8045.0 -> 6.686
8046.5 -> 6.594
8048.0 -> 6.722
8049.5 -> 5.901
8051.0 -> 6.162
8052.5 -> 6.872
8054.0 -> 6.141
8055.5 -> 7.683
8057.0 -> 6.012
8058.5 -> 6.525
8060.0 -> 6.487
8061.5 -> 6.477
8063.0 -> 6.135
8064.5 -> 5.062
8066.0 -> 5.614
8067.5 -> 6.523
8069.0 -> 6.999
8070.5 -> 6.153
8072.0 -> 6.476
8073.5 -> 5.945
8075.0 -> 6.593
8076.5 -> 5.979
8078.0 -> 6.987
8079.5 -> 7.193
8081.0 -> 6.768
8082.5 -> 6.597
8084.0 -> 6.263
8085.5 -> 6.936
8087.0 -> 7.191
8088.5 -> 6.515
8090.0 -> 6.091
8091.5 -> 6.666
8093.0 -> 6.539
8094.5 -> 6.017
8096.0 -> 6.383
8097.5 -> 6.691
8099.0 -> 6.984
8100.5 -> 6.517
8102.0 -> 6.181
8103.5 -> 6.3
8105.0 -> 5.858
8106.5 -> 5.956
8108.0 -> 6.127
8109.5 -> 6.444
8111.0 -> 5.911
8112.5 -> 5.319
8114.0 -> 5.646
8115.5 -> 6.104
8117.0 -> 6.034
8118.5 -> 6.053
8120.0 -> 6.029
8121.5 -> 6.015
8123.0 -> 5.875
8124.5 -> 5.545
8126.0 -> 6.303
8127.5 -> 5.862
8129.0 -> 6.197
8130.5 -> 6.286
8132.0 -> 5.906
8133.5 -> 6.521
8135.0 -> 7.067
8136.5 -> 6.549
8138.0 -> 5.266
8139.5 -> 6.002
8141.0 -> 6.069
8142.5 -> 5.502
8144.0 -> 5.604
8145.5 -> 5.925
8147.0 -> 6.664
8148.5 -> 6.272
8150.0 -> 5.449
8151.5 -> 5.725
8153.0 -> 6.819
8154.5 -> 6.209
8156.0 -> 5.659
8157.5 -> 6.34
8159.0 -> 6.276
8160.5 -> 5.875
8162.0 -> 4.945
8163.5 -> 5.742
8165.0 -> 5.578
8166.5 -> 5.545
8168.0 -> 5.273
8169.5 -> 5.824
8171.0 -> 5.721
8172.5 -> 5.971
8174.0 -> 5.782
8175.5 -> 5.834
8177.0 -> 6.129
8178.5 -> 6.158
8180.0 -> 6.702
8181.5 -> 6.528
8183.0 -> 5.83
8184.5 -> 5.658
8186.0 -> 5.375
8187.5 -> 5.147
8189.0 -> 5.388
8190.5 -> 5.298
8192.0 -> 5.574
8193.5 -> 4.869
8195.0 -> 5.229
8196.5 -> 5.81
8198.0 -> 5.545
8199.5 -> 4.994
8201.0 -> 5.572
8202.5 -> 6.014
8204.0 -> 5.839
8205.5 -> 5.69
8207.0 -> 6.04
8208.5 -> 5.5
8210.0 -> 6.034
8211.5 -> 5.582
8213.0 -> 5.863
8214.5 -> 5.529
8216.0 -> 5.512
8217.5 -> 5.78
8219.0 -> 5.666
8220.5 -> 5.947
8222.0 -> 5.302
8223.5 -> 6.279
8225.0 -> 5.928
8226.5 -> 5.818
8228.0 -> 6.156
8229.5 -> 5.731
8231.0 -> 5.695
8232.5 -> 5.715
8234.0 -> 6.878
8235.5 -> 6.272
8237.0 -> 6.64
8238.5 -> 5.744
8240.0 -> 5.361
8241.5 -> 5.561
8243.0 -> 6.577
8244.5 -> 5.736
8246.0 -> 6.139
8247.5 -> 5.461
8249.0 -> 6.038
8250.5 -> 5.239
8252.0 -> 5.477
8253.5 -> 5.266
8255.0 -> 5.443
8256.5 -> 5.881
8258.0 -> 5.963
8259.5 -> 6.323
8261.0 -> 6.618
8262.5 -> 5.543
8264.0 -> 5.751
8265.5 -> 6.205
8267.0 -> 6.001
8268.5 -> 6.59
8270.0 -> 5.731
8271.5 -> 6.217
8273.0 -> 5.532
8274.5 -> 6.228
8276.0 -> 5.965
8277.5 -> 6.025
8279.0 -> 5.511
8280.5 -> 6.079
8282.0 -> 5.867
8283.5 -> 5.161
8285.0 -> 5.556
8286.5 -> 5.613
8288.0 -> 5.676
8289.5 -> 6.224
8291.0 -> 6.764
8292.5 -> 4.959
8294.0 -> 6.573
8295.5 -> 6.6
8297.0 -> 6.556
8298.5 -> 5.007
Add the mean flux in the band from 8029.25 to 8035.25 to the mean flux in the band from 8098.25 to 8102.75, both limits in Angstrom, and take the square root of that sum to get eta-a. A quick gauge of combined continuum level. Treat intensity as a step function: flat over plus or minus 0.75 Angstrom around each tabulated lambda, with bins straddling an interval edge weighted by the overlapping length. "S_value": 3.69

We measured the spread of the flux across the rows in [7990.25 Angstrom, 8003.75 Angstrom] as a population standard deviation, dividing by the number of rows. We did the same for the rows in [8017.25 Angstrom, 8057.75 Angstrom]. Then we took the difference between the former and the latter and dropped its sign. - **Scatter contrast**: 0.10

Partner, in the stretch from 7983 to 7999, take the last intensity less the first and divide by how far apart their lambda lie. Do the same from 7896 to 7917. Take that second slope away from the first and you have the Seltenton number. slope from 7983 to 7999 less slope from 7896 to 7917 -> 0.16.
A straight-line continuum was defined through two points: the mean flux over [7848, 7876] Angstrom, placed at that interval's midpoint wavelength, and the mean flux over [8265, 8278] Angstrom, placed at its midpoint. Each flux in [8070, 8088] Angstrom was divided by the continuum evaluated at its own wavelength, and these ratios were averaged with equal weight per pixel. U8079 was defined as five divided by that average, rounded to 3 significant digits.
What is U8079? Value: 4.76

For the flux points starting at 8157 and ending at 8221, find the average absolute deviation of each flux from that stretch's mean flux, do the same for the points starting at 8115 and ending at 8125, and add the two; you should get 0.44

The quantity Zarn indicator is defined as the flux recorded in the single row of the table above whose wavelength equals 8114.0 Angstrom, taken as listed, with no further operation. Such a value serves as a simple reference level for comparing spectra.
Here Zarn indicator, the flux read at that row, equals 5.646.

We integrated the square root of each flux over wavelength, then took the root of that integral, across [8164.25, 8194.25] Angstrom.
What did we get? 8.46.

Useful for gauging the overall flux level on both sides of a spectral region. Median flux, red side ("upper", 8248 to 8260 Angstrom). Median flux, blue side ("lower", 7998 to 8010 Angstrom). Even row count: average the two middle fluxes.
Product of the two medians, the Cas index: 39.4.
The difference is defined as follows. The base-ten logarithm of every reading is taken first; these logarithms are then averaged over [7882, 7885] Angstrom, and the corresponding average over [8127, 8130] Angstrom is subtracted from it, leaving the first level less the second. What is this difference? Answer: 0.007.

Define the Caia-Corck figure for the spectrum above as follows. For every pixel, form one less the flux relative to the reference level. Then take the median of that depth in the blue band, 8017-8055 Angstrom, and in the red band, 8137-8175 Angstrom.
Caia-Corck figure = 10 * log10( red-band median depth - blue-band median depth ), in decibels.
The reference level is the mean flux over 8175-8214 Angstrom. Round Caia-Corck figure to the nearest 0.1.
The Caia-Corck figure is -9.8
